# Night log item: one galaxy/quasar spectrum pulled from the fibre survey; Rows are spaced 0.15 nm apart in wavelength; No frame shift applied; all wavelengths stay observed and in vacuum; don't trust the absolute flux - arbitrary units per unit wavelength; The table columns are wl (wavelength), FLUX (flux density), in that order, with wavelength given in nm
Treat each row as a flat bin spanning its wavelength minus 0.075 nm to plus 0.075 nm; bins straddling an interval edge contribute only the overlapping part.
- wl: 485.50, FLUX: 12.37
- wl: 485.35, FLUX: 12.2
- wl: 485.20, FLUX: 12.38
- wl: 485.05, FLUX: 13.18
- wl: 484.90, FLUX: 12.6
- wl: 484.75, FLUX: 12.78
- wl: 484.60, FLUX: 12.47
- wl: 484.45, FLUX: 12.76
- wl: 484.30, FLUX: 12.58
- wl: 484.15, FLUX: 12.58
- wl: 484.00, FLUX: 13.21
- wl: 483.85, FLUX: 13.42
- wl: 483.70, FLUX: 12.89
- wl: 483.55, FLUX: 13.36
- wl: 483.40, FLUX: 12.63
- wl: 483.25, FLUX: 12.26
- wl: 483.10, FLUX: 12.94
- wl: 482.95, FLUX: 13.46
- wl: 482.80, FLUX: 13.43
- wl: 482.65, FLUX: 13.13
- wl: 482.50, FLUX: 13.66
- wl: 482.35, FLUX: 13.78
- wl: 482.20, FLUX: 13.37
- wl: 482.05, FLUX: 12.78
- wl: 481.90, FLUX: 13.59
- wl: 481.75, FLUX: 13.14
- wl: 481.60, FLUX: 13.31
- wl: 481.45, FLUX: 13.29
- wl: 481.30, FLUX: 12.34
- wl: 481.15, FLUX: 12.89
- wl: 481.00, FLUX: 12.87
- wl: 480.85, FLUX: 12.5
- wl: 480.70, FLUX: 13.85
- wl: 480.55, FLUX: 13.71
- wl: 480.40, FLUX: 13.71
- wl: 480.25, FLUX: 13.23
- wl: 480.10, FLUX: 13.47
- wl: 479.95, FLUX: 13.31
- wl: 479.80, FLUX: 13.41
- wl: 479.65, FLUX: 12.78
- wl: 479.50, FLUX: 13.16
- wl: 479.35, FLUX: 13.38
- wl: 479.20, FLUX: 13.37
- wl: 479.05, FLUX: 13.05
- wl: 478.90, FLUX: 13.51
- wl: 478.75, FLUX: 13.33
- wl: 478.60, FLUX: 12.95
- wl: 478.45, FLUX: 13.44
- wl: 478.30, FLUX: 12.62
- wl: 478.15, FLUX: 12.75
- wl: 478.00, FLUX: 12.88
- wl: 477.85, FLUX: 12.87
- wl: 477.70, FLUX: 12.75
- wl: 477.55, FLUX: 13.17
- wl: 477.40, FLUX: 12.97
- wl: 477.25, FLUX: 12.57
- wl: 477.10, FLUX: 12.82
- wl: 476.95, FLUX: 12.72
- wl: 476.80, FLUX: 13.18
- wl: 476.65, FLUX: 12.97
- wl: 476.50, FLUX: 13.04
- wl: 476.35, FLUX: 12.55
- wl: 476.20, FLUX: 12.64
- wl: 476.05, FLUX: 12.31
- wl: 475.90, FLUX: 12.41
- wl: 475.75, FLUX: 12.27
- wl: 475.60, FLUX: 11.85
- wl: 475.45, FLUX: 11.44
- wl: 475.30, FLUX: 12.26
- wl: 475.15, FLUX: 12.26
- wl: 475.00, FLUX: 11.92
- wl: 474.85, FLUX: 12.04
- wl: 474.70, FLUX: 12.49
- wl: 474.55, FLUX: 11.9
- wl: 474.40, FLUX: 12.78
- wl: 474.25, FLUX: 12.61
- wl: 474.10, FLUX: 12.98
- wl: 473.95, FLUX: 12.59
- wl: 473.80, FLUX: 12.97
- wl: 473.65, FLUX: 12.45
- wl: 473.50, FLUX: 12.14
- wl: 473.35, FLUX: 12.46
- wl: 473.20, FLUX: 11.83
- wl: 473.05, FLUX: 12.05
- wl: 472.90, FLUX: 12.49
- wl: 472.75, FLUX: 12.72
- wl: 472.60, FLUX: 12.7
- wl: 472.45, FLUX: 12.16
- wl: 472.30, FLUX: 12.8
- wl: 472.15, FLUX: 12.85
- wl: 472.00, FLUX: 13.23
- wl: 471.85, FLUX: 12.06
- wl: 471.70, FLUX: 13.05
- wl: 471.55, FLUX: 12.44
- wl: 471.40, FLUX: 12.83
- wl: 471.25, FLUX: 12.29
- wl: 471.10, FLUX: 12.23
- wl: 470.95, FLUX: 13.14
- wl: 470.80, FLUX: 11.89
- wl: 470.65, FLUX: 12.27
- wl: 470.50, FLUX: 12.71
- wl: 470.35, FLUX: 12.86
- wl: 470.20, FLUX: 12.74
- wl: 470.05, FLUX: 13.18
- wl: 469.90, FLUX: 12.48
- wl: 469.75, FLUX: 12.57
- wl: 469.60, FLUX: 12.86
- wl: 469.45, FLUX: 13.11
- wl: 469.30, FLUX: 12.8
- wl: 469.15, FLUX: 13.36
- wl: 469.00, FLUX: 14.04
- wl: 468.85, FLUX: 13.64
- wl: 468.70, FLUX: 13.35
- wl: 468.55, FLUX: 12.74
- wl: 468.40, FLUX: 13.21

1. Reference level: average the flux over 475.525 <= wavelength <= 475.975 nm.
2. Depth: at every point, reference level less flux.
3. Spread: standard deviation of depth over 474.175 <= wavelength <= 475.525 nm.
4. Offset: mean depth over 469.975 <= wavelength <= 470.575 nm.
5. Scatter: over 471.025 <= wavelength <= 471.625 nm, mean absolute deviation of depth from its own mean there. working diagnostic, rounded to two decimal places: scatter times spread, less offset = 0.77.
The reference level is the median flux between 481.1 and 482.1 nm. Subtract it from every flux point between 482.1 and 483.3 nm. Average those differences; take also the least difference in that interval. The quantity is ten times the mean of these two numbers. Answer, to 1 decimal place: -3.8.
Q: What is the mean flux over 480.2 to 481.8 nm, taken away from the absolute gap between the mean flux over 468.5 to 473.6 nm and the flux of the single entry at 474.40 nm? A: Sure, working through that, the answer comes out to -13.1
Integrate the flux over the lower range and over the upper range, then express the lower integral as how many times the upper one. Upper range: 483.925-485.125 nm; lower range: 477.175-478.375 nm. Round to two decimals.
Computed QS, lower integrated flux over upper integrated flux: 1.00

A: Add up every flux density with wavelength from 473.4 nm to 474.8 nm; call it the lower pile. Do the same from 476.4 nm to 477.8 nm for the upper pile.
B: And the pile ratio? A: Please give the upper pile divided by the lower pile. 1.03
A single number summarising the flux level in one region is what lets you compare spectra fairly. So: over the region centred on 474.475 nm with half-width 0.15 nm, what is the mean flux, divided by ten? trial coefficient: 1.234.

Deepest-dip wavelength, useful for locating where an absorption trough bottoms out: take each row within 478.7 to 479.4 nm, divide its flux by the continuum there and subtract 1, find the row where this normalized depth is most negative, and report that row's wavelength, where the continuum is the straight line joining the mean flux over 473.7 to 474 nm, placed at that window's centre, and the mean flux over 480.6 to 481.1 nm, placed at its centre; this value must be 479.05 nm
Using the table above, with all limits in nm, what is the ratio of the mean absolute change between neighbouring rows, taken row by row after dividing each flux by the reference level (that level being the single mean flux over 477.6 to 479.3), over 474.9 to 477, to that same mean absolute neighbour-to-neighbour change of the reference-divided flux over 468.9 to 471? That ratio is 0.69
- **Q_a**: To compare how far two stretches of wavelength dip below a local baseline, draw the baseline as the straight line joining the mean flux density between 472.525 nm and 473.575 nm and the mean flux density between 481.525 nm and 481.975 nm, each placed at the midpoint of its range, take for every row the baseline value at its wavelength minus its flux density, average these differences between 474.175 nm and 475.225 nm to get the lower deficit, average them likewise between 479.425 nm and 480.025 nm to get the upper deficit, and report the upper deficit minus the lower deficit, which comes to -0.30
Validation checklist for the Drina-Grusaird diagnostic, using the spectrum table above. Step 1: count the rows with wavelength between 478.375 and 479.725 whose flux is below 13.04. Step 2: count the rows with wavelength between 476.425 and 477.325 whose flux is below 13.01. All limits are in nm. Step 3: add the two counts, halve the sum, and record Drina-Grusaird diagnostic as 3.0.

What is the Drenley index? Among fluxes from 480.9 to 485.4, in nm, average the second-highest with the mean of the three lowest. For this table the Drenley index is 13.0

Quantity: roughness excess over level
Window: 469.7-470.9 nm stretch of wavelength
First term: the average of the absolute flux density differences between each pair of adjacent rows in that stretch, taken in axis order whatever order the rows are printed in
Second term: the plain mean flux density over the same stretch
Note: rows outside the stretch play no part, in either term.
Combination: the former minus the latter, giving -12.3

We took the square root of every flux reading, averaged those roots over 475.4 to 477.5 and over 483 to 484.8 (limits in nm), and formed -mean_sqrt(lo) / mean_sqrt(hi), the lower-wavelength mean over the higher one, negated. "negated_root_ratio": -0.99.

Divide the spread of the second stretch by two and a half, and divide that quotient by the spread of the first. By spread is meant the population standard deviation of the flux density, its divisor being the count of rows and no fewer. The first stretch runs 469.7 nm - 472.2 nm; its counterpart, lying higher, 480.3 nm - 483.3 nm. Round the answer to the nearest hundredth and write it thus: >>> 0.48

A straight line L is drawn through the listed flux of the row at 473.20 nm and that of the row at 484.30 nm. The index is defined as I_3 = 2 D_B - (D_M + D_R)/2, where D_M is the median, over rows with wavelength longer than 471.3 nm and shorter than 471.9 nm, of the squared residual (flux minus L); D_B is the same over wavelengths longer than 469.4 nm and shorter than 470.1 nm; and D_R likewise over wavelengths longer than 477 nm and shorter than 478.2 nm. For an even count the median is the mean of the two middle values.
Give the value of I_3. 2.5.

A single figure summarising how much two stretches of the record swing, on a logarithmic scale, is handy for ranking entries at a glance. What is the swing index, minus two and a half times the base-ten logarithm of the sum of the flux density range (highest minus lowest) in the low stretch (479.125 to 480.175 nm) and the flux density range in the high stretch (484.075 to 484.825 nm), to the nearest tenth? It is 0.0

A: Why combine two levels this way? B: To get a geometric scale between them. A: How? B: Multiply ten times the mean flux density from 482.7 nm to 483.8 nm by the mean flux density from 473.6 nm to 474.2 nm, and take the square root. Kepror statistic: 40.7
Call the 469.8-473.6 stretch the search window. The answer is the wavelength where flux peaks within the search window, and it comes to 472.00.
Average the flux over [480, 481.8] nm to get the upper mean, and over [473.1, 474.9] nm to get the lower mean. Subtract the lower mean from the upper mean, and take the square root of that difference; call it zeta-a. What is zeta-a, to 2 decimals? 0.87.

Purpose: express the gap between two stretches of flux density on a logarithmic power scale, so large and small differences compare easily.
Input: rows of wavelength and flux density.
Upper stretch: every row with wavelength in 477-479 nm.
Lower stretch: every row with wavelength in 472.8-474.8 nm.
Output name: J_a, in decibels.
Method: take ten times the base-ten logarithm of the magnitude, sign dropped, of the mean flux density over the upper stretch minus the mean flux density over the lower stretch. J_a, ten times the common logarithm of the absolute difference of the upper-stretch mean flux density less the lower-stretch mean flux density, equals -2.8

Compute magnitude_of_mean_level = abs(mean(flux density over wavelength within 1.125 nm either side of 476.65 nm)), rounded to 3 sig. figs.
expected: 12.7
